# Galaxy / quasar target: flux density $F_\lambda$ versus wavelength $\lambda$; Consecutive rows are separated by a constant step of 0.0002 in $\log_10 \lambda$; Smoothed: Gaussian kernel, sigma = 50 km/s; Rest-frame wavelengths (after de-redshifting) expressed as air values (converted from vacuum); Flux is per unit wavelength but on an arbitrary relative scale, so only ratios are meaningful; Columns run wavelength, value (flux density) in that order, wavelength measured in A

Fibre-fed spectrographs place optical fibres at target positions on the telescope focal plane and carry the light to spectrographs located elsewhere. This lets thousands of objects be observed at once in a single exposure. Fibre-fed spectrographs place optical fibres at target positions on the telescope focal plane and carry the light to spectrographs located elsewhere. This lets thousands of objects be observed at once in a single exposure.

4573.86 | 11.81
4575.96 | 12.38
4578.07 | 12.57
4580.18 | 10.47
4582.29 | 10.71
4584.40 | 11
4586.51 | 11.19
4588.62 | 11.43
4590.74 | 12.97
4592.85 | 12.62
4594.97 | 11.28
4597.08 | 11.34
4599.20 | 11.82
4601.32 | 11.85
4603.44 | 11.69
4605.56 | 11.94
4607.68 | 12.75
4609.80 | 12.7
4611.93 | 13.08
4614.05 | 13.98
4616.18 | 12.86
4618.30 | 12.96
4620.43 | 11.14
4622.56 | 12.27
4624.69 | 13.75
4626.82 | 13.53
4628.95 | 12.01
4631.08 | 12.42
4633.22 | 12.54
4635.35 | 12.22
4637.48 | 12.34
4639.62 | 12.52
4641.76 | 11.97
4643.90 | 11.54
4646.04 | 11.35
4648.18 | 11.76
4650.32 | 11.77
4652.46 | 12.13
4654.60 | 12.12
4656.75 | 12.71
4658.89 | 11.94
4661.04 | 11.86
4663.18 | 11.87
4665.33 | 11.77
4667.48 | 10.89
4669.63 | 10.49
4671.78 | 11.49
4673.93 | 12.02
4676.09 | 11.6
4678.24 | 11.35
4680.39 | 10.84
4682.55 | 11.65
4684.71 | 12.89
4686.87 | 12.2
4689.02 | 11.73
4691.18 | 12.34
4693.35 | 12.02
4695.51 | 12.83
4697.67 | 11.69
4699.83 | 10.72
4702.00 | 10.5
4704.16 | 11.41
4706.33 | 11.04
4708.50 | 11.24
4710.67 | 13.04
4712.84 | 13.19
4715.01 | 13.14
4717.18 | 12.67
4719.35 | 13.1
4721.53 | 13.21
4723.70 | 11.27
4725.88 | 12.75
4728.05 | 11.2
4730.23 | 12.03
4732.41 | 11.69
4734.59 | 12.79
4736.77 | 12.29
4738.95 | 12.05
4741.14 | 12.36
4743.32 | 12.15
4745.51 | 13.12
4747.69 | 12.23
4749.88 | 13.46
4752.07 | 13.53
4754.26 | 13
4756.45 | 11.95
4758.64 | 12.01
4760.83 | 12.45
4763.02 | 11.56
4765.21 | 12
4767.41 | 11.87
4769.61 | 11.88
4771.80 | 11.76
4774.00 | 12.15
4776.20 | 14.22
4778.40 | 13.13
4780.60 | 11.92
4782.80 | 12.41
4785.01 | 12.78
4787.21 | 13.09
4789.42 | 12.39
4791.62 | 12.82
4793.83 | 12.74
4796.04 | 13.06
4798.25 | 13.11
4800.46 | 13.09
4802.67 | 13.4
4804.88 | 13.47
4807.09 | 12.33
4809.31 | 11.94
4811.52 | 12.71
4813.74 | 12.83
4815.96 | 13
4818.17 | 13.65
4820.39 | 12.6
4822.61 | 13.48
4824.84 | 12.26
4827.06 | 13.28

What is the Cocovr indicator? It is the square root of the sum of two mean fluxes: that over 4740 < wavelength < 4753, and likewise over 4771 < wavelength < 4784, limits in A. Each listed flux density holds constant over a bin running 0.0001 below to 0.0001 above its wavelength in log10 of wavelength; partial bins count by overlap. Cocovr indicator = 5.04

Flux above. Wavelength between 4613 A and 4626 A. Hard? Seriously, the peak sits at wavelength 4614.05 A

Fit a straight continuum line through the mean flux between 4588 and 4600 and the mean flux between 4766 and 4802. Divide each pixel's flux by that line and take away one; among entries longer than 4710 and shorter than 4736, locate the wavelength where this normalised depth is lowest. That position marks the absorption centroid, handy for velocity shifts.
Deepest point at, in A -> 4728.05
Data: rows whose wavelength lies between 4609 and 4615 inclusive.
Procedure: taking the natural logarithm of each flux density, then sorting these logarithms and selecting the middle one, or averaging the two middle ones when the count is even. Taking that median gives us 2.571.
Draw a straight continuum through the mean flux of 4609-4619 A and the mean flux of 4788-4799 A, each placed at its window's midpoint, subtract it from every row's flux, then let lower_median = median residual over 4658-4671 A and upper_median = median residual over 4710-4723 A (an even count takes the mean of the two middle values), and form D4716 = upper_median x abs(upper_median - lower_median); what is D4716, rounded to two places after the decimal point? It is 0.24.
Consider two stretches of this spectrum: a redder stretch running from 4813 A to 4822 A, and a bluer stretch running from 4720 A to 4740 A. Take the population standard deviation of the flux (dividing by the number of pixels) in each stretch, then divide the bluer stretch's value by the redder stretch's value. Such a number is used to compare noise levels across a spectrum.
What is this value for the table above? 1.7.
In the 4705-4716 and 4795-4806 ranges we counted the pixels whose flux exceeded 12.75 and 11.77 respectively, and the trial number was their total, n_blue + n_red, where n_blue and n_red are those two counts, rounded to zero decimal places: 8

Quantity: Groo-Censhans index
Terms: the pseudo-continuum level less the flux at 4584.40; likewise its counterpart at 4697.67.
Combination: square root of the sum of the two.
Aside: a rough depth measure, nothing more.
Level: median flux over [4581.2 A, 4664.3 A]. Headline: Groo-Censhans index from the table 1.15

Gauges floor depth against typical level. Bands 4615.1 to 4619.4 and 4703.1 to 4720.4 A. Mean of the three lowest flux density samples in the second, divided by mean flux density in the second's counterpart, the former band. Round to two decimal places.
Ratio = 0.87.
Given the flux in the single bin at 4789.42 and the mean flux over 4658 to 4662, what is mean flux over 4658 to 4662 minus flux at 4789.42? -0.5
